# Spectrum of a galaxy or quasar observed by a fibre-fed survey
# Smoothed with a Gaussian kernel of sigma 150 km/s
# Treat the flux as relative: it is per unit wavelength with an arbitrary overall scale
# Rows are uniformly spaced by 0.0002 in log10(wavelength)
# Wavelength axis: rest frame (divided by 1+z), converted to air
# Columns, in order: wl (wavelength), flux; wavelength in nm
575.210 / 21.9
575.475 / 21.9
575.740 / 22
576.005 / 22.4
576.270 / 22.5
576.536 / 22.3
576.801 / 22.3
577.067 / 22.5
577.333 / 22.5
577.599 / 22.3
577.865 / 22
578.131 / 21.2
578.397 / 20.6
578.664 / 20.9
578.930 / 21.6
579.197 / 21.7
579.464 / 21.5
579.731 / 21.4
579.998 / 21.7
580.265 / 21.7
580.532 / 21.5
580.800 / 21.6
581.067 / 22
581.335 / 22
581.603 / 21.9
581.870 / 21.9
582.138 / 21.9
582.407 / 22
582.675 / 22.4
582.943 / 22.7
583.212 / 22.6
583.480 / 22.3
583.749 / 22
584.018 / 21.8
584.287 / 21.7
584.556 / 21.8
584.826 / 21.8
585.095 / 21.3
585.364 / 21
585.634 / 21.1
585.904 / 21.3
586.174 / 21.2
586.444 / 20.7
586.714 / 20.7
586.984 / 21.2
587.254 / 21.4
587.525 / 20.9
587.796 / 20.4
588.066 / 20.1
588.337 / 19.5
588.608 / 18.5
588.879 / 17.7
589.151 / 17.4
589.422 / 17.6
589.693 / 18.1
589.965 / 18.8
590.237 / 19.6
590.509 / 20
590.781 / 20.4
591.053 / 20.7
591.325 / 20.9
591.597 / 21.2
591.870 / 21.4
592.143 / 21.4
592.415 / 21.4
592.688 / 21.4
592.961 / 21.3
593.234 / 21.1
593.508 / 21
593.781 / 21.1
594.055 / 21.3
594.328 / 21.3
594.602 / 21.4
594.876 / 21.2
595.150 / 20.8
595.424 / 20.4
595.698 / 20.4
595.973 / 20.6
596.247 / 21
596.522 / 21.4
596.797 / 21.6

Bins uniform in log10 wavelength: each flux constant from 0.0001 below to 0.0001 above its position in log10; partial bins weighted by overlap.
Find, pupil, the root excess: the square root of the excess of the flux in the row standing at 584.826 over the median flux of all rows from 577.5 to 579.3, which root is 0.45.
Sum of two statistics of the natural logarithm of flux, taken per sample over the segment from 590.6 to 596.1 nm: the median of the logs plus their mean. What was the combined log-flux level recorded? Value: 6.10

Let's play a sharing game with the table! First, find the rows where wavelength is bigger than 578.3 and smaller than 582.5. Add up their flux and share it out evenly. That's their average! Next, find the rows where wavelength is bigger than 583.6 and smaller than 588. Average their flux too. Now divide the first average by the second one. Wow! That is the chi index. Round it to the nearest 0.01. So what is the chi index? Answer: 1.02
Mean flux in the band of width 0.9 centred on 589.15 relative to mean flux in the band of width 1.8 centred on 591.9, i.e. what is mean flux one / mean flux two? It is 0.83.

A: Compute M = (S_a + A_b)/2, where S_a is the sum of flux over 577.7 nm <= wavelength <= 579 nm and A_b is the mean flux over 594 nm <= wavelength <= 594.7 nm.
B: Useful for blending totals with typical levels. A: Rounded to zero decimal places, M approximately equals 64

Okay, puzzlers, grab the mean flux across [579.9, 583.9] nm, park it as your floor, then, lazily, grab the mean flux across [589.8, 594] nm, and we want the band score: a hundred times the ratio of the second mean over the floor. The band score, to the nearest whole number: 94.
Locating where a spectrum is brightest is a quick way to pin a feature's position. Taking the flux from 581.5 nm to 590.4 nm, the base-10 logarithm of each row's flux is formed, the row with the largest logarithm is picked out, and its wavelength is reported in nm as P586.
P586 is 582.943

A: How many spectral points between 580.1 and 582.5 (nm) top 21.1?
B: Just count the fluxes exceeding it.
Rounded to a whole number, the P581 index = 9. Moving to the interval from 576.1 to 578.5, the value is 8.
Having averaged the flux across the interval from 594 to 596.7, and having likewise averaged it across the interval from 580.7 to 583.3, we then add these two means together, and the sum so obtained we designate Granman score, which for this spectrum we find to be 43.1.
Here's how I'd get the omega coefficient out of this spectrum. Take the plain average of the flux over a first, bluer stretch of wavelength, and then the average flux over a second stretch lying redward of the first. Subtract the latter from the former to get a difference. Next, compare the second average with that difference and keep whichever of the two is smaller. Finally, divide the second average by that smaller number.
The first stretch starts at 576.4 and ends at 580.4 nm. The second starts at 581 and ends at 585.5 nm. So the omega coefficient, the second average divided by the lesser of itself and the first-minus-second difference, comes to -110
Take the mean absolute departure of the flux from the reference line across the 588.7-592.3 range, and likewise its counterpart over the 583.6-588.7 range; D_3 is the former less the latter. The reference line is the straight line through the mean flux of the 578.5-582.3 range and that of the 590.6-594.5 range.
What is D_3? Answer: 1.1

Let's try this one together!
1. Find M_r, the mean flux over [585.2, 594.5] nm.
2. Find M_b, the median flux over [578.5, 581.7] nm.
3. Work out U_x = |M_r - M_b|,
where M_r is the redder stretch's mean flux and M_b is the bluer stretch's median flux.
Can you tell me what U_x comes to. 1.26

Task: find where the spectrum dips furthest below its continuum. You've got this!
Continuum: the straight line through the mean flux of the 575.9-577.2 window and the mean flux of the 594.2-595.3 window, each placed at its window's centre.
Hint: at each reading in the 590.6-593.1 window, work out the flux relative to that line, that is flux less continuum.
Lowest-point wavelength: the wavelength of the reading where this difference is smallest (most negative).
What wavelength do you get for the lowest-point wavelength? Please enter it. 590.781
